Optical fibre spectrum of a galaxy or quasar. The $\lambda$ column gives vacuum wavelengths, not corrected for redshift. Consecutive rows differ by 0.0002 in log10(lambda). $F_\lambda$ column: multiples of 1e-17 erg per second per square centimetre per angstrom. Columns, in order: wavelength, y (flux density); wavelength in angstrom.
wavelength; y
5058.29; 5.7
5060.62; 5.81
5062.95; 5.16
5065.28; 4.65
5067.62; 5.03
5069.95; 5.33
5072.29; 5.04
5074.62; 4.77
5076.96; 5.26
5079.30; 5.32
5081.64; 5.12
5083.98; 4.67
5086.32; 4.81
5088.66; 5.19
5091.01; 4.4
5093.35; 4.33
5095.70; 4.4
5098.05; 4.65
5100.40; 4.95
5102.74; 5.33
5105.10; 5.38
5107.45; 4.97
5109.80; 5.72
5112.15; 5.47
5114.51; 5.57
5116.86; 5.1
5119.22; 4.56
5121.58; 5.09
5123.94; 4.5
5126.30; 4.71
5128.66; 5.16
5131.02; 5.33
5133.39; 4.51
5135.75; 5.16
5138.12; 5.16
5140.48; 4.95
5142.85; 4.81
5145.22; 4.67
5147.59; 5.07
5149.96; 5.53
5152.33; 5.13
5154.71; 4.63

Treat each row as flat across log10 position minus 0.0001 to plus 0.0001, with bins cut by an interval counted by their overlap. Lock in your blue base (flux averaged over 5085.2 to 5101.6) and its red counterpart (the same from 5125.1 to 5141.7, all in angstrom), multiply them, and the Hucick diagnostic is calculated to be 23.4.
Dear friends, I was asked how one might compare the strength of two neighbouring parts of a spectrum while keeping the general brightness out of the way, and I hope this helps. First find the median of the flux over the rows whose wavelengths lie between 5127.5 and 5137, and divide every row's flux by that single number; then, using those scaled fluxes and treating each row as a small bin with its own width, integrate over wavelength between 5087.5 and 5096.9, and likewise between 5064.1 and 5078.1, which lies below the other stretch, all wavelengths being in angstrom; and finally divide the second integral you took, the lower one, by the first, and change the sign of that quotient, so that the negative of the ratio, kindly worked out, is -1.6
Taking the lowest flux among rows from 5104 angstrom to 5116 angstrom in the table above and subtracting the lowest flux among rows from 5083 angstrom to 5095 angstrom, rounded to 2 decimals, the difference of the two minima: 0.64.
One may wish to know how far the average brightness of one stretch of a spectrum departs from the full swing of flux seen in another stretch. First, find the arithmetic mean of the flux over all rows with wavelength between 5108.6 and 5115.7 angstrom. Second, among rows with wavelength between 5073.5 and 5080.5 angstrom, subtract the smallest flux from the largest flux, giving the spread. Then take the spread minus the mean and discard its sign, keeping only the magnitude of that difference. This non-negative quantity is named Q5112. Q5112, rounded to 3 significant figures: 5.04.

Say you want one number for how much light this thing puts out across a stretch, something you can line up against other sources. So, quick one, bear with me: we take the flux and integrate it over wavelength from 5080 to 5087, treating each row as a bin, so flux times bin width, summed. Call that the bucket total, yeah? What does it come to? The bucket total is 34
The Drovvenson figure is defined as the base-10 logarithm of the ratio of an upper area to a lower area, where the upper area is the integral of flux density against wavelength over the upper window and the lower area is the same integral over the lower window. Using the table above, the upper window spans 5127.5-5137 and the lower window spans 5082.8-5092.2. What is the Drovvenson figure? 0.028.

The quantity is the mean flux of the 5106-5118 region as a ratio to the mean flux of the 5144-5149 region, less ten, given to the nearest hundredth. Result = -8.90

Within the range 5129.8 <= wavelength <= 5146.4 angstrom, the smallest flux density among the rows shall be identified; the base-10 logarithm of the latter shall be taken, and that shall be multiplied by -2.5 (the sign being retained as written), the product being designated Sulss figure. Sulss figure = -1.64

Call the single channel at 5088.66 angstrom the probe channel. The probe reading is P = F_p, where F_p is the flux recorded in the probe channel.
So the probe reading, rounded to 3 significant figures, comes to 5.19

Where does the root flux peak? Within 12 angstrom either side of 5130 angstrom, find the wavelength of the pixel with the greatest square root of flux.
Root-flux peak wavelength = 5131.02 angstrom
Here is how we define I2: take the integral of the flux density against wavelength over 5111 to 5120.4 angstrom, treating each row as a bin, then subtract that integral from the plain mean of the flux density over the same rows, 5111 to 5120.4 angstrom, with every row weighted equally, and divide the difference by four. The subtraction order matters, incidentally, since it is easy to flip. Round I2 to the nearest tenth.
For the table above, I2 -10.9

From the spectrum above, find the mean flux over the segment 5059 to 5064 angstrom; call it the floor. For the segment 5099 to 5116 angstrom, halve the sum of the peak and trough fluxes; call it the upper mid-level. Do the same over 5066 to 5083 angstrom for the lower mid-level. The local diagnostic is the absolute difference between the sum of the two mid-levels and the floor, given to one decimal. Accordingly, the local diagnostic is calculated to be 4.9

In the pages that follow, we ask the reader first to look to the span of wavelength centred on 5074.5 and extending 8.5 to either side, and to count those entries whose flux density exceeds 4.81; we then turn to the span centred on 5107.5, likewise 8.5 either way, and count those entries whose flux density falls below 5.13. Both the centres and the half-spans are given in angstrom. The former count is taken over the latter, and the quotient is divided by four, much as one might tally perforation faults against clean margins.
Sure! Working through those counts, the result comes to 0.75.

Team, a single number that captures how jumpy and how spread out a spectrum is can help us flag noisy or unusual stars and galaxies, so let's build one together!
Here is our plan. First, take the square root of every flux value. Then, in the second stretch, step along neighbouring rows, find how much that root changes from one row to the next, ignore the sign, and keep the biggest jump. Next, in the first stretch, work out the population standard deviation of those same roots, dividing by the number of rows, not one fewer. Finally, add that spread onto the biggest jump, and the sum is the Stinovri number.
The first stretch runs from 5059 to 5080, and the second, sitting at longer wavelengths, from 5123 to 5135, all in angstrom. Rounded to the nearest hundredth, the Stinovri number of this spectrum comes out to 0.26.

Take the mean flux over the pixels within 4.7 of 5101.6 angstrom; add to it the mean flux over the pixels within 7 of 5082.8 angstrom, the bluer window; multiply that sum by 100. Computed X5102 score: 1014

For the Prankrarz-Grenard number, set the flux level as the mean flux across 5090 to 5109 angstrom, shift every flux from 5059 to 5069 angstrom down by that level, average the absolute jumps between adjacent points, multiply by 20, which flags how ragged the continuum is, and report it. 10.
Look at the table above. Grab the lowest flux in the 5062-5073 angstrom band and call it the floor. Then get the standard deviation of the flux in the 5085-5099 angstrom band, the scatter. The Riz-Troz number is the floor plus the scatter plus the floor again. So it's 9.6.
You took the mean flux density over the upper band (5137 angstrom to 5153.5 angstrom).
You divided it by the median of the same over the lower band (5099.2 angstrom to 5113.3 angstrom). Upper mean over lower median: 0.94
